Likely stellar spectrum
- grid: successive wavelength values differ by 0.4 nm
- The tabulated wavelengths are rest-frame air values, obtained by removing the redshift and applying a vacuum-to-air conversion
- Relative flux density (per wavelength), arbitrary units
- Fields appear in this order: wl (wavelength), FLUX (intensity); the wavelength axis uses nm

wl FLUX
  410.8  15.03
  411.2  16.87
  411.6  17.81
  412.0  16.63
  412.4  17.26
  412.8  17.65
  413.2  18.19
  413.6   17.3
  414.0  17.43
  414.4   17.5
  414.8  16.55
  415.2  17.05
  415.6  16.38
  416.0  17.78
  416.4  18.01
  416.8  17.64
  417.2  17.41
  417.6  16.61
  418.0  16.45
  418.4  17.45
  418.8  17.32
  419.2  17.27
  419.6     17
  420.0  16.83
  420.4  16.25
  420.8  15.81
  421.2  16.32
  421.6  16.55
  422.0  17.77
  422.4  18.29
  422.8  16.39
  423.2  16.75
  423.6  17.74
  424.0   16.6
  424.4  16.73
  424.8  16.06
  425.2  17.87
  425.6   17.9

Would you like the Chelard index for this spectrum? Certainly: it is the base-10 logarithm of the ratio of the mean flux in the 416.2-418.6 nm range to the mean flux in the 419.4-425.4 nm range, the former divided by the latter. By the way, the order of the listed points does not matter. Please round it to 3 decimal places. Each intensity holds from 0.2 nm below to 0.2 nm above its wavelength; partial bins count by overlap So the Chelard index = 0.010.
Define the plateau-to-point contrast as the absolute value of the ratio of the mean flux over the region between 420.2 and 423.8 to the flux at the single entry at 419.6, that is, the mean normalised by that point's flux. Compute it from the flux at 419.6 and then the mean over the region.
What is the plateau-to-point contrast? 0.99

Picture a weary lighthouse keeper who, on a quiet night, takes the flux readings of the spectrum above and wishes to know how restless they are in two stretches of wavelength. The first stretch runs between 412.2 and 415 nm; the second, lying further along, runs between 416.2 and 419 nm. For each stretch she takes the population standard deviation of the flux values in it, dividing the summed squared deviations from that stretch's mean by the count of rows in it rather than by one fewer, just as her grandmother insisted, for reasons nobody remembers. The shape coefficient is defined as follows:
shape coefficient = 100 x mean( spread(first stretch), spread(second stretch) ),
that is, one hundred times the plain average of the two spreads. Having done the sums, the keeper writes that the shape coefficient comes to 48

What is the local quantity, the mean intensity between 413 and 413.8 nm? 17.7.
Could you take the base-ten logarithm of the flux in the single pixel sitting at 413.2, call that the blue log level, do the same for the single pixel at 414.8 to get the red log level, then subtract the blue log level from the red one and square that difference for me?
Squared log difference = 0.0017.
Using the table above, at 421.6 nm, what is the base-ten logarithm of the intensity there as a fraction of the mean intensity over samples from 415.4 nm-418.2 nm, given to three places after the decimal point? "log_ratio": -0.016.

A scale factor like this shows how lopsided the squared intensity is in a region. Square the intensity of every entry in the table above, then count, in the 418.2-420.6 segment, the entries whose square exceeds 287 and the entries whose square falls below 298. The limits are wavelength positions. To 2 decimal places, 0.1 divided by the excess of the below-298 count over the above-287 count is -0.10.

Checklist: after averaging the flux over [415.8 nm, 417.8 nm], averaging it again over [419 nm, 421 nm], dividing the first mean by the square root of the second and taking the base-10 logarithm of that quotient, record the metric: 0.632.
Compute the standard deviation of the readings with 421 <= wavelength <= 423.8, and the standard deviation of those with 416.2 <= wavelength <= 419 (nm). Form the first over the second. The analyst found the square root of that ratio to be 1.20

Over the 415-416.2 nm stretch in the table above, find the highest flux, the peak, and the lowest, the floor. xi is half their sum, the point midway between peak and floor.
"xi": 17.1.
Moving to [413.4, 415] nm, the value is 17.0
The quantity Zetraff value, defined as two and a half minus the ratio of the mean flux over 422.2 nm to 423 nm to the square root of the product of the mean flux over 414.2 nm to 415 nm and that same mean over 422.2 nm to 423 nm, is 1.49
